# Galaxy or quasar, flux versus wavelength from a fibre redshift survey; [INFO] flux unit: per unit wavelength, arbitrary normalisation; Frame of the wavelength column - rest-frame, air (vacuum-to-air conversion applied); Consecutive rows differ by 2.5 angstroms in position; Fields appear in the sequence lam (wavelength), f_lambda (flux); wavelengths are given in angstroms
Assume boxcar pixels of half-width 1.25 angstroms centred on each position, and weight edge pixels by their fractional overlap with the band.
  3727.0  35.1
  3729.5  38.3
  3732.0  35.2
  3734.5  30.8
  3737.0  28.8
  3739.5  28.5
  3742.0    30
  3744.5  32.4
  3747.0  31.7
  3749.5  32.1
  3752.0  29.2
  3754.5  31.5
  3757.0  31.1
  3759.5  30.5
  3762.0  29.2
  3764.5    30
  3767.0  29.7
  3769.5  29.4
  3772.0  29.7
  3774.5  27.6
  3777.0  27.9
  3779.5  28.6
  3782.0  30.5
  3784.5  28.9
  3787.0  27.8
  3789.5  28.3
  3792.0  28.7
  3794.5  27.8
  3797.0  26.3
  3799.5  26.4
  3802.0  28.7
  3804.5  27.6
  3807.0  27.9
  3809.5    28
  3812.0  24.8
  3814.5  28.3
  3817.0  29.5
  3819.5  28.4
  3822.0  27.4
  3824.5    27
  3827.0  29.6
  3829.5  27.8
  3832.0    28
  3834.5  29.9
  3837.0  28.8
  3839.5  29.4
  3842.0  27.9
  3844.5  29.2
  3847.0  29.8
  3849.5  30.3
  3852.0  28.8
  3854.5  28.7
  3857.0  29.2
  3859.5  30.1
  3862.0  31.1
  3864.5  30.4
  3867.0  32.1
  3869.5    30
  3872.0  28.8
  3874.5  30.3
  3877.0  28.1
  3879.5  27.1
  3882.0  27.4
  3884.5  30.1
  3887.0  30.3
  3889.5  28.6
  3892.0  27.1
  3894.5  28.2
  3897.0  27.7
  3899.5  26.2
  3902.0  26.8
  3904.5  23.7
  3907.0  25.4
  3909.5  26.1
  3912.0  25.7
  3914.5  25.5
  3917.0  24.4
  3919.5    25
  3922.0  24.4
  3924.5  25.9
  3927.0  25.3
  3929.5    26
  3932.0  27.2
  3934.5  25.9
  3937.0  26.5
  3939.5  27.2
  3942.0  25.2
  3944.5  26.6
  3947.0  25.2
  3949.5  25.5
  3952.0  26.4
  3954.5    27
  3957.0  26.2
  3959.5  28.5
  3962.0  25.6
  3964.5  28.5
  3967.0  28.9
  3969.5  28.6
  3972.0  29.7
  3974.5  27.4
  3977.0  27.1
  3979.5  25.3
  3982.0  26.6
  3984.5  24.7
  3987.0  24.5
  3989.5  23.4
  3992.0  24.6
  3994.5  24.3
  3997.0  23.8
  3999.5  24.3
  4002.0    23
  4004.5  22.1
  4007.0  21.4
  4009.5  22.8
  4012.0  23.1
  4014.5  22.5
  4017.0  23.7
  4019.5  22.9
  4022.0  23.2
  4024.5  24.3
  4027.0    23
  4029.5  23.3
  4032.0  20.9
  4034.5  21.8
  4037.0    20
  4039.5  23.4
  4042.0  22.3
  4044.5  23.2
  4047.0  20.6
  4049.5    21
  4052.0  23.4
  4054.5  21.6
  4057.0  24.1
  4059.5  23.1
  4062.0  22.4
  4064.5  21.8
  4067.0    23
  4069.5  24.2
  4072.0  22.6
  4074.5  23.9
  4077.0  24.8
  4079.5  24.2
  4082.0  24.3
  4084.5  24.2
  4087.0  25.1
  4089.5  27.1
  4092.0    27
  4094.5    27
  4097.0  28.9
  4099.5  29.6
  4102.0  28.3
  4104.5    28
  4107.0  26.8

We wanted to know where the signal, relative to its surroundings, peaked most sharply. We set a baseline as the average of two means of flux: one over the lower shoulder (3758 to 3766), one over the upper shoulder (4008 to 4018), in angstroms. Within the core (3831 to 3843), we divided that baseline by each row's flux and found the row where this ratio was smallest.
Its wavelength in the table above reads 3834.5 angstroms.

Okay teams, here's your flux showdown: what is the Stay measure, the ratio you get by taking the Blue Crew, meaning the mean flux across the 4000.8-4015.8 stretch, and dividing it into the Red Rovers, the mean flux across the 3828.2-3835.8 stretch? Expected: 1.27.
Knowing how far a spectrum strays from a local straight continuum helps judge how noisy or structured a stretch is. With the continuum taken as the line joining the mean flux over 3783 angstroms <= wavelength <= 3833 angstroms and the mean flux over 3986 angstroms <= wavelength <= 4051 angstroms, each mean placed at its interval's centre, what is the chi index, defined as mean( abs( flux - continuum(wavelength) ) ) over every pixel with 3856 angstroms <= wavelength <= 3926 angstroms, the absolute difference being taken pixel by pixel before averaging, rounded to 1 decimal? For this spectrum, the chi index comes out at 2.1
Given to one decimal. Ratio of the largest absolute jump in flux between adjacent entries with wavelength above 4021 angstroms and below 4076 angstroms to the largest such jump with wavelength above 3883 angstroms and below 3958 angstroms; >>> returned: 1.1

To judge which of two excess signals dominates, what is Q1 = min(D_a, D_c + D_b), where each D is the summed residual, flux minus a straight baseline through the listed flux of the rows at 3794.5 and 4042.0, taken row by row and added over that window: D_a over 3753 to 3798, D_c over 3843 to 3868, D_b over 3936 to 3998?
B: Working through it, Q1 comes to 16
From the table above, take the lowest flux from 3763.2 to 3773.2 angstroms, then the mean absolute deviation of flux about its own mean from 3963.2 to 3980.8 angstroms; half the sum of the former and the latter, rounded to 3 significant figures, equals 15.3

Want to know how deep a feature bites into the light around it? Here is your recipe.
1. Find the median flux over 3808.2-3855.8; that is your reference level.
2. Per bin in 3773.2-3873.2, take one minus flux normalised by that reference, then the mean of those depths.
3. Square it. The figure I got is 0.000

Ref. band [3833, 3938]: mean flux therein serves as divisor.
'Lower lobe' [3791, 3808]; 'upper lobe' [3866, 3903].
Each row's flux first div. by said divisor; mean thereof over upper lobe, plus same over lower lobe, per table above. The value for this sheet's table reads 2.02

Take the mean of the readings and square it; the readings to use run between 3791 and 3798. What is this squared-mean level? 762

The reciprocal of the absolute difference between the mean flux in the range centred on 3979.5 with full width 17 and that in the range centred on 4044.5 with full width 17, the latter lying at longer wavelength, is 0.22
